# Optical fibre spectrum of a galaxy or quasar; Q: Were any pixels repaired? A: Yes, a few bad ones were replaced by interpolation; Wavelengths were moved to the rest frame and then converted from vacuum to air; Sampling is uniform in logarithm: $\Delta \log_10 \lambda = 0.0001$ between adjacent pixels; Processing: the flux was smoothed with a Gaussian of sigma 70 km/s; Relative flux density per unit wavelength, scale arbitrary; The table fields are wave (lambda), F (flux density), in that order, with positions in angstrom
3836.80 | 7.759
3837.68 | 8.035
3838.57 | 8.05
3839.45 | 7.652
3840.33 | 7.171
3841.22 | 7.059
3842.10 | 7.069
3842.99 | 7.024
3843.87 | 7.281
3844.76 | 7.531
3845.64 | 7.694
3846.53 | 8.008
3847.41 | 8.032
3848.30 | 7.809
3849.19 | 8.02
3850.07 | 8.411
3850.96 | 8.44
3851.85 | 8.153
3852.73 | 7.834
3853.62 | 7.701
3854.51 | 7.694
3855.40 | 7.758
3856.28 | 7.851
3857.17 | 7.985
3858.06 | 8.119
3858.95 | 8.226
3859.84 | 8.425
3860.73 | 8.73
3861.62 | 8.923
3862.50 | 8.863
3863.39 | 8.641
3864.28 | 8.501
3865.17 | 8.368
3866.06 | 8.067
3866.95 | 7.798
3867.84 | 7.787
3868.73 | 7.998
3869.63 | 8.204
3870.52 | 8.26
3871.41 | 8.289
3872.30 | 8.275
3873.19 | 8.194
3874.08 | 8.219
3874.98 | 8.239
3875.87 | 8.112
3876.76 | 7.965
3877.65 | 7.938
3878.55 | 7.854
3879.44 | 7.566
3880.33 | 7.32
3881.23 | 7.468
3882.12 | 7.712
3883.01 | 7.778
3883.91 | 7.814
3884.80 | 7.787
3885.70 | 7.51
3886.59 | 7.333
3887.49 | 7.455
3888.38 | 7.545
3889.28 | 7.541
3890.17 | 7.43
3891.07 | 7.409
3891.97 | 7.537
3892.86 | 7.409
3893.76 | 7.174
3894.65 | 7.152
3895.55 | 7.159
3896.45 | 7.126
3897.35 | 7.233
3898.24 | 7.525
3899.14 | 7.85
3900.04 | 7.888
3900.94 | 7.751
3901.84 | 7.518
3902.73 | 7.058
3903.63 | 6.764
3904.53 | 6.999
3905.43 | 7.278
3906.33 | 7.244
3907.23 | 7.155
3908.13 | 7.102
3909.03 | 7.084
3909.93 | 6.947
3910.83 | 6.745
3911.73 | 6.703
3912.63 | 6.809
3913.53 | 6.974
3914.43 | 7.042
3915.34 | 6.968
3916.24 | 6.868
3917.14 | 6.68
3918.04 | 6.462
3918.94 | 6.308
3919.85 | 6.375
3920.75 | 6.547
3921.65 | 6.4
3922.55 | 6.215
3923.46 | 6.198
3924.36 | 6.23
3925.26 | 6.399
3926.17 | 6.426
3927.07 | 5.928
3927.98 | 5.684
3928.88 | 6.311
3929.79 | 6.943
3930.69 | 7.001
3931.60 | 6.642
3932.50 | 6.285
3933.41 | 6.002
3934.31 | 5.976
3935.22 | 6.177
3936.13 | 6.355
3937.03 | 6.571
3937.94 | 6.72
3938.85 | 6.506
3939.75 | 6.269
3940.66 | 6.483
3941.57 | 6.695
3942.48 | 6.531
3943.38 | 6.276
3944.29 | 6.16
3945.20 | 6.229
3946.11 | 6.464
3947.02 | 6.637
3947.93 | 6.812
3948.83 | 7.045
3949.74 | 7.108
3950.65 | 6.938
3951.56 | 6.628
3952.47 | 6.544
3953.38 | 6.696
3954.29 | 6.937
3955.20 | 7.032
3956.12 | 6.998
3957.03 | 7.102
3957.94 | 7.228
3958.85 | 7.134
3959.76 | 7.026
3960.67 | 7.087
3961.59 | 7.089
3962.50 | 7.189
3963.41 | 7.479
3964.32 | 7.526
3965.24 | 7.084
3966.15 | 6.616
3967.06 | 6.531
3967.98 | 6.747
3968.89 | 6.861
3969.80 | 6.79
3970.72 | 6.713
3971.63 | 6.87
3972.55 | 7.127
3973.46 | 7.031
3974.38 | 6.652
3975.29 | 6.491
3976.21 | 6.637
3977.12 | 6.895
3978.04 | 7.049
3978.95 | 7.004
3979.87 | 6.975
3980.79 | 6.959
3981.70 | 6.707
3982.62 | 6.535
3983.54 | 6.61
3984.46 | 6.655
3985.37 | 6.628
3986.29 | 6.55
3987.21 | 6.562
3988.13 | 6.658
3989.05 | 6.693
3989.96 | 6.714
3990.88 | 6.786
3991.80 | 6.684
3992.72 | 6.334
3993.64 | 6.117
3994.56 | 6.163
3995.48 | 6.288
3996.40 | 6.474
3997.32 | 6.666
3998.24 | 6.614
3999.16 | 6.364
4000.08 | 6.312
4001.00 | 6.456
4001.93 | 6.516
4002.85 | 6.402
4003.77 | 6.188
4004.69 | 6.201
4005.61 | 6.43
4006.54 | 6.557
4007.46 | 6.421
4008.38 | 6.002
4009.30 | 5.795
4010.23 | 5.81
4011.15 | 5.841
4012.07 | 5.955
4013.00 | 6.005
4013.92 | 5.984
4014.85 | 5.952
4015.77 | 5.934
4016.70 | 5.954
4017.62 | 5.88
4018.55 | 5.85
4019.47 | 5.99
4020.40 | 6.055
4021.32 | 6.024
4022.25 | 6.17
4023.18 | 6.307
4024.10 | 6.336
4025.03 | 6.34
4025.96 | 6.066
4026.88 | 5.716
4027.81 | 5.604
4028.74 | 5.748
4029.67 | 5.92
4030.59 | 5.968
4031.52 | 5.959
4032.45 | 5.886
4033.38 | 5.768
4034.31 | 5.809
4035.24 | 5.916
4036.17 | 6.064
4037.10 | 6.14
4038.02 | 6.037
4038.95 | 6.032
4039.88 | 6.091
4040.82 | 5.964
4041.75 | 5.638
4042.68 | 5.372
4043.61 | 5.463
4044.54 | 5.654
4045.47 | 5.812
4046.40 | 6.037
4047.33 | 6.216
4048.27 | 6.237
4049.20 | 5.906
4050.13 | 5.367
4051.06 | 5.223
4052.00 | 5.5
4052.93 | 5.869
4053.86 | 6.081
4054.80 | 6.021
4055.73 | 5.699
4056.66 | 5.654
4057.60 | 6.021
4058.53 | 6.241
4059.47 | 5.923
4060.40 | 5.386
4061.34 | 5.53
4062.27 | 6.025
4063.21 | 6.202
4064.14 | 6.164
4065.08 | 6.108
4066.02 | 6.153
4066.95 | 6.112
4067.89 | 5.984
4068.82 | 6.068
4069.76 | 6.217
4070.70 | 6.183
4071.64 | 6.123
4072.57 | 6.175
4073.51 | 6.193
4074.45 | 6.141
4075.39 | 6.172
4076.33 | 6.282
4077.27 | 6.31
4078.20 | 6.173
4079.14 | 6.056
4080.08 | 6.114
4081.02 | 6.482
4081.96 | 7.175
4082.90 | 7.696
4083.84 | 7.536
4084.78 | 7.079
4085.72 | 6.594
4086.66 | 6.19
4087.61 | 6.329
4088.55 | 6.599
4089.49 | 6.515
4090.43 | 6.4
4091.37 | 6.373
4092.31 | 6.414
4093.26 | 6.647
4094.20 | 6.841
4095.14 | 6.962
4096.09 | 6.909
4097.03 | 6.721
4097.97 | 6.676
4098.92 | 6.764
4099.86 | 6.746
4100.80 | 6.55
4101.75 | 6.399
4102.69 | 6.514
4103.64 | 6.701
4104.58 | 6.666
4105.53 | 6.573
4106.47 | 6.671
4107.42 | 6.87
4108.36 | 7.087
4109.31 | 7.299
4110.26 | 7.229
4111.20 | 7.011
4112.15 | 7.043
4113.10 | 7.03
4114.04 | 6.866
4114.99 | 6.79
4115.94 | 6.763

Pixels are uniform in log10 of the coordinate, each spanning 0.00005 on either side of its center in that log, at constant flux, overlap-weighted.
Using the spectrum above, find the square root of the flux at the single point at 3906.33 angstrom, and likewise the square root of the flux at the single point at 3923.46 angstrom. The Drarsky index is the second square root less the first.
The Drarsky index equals -0.20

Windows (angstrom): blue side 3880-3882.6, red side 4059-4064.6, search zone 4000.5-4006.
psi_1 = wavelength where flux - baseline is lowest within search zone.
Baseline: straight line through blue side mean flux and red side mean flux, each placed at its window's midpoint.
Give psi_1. 4003.77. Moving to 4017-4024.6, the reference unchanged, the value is 4018.55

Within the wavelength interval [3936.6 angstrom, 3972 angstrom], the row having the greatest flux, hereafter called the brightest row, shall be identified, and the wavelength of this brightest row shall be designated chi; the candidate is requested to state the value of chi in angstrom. 3964.32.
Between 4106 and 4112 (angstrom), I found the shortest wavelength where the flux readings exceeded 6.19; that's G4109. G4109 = 4106.47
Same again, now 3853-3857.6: 3853.62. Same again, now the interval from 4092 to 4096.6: 4092.31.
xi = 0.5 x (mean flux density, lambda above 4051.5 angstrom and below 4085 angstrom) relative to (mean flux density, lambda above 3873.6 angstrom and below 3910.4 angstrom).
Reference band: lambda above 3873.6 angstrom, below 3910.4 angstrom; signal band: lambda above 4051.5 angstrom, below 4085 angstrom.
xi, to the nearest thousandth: 0.413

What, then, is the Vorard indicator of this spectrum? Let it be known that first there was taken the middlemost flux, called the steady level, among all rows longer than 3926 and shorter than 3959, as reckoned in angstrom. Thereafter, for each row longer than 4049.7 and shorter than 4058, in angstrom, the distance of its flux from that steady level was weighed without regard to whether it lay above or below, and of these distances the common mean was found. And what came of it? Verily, 0.86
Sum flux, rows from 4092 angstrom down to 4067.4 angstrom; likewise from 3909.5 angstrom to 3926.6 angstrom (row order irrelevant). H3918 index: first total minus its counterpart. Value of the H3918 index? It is 42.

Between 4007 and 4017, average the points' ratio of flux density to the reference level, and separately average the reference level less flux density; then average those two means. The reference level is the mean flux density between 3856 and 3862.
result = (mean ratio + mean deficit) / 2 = 1.5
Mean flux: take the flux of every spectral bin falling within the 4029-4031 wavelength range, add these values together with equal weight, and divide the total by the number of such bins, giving 5.94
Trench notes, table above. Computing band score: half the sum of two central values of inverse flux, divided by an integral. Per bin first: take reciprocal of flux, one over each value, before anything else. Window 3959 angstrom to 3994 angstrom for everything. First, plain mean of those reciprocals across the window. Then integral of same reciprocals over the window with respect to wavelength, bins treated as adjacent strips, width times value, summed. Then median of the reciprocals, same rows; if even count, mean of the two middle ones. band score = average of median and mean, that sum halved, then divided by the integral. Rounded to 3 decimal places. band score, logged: 0.029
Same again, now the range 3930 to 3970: 0.025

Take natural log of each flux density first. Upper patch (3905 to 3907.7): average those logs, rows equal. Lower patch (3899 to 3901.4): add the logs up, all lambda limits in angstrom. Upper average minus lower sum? -4.2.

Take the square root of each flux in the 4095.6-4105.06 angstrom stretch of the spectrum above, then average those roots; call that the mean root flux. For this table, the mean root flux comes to 2.58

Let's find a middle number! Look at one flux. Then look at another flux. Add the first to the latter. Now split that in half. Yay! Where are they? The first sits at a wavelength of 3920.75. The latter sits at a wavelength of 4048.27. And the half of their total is 6.4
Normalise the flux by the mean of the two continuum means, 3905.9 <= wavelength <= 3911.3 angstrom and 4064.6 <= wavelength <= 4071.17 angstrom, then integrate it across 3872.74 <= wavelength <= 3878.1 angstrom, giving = 6.6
